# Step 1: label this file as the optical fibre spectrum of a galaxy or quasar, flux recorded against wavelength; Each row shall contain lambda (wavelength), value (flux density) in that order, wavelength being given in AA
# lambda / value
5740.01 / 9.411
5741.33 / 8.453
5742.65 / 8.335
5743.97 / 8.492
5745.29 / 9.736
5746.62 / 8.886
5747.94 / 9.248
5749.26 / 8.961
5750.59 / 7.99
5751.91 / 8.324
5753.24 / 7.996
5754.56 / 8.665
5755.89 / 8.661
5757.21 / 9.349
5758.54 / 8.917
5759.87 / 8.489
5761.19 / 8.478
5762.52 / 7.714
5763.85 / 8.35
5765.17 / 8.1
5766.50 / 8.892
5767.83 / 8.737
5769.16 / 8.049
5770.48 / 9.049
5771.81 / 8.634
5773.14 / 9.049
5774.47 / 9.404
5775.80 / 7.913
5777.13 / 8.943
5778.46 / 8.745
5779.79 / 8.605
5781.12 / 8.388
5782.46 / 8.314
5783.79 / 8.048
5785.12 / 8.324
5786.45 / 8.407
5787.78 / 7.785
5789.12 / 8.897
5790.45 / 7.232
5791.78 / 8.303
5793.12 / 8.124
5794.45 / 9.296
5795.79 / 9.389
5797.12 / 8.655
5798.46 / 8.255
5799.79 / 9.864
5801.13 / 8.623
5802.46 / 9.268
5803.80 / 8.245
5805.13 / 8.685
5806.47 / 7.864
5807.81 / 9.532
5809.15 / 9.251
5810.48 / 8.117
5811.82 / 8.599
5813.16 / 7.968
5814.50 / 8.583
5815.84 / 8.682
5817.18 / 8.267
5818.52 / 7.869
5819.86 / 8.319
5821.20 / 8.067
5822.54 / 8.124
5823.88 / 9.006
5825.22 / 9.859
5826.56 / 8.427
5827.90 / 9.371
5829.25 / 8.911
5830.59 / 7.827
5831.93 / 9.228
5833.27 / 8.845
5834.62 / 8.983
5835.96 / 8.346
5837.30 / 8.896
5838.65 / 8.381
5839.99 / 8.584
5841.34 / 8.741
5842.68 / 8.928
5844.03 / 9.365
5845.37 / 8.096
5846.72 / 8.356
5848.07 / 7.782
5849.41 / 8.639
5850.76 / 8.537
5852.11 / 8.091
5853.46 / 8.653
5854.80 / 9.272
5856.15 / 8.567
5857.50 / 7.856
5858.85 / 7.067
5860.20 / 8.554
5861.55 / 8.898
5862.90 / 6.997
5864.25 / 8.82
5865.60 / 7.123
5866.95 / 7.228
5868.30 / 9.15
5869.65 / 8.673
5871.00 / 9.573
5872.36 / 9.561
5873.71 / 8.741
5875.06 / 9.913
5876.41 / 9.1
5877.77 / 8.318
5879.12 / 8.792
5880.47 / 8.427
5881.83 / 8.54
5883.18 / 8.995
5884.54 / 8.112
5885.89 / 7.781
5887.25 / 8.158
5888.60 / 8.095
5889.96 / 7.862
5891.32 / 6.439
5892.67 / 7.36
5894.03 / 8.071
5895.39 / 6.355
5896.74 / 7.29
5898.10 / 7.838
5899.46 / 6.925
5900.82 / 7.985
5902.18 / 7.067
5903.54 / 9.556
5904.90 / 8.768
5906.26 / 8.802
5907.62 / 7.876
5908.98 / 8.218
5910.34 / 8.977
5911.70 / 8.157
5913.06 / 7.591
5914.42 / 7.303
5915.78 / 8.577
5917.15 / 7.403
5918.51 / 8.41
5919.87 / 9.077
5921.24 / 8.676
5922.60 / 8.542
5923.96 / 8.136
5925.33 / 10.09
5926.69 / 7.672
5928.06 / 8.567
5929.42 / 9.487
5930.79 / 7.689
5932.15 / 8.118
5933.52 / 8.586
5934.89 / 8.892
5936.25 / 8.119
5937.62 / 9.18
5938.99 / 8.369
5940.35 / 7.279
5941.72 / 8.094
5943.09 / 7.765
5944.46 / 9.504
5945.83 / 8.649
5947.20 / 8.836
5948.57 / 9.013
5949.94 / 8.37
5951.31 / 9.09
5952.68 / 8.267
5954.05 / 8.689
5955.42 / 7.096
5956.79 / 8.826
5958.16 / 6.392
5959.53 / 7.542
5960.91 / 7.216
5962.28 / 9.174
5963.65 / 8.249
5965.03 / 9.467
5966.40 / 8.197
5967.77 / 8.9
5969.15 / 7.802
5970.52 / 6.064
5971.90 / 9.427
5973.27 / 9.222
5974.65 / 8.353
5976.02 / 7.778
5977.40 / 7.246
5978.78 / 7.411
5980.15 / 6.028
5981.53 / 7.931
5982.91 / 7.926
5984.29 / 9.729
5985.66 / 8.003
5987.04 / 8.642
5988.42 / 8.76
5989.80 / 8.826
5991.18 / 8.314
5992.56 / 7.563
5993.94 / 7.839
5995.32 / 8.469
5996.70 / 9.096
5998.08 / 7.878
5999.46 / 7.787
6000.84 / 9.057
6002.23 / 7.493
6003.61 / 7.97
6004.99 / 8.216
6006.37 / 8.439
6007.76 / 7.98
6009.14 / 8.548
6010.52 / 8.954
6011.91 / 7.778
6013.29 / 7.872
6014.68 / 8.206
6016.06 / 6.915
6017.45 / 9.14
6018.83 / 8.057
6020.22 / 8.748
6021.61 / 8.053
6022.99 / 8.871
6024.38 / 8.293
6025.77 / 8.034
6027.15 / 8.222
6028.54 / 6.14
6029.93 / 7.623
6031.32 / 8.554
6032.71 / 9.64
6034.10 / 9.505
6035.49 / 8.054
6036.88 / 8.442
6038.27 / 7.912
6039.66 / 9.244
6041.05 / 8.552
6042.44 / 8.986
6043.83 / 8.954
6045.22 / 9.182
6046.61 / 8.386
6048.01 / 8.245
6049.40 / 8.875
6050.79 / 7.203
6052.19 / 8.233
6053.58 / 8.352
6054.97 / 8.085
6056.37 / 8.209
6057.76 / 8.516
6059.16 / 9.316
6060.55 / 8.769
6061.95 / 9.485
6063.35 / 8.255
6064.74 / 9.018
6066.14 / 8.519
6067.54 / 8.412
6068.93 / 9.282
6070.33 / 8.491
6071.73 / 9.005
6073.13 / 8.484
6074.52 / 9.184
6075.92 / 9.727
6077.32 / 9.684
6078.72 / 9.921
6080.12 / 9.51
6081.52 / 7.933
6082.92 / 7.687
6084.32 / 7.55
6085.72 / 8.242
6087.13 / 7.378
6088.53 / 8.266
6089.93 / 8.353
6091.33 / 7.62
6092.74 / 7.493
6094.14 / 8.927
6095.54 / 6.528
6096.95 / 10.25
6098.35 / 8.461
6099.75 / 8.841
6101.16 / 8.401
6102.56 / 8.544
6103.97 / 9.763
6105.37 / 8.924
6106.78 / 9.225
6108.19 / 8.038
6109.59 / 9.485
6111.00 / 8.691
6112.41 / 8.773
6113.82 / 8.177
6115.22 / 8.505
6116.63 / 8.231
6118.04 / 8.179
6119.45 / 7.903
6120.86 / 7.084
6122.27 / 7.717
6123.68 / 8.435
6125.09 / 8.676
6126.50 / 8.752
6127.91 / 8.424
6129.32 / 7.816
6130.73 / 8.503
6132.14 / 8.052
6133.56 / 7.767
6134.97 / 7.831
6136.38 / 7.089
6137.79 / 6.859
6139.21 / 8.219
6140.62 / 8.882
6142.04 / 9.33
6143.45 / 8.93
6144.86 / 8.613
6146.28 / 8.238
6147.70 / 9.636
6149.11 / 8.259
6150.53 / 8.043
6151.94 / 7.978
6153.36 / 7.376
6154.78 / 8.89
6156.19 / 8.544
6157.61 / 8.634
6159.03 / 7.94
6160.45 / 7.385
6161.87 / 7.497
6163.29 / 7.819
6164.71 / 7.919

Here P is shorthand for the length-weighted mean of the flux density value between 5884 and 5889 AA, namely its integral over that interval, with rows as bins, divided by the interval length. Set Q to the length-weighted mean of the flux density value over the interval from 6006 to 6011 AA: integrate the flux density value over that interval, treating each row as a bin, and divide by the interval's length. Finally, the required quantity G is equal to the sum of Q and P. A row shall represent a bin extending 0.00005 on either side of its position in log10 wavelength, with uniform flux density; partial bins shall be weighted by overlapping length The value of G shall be 16.5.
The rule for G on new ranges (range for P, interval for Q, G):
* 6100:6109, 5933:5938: 17.5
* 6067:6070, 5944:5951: 17.7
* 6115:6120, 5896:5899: 15.7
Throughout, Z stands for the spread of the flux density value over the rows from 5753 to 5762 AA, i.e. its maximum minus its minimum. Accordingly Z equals 1.4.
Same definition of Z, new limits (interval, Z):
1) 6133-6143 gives 2.5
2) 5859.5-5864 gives 1.9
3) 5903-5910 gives 1.7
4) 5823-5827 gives 1.4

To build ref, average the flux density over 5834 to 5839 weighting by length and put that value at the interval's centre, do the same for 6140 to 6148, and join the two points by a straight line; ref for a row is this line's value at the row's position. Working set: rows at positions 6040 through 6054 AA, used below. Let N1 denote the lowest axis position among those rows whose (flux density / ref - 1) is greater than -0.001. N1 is 6042.44 AA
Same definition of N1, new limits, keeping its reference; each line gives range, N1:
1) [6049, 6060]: 6049.40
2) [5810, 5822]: 5815.84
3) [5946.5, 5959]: 5947.20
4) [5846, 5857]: 5854.80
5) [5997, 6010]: 6000.84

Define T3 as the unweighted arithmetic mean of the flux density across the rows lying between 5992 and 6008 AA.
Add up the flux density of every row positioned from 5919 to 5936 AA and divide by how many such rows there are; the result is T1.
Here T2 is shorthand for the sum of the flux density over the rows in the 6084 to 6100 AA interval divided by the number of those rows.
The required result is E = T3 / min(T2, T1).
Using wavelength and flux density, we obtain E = 1.00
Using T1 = 8.6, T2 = 8.2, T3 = 8.15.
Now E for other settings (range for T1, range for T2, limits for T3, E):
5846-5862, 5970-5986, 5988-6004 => 1.04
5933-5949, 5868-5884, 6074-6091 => 1.01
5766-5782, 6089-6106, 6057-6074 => 1.03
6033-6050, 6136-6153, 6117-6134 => 0.97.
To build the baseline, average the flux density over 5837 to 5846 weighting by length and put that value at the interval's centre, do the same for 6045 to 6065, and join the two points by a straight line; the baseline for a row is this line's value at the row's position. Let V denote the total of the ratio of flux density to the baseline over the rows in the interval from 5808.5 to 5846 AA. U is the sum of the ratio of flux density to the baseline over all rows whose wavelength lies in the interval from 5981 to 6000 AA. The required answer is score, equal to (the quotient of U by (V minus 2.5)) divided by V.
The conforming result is 0.019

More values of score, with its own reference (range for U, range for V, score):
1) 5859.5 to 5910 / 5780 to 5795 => 0.426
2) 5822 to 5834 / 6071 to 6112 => 0.011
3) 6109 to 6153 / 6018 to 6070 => 0.024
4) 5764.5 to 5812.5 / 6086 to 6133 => 0.036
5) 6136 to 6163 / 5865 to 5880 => 0.195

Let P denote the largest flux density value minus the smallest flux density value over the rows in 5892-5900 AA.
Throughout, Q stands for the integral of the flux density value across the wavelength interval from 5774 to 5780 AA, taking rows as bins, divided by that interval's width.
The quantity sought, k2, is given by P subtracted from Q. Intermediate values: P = 1.7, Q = 8.7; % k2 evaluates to 7.0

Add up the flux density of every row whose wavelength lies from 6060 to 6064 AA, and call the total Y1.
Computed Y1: 26.5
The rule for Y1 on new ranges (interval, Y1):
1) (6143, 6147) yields 25.8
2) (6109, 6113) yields 26.9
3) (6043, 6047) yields 26.5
